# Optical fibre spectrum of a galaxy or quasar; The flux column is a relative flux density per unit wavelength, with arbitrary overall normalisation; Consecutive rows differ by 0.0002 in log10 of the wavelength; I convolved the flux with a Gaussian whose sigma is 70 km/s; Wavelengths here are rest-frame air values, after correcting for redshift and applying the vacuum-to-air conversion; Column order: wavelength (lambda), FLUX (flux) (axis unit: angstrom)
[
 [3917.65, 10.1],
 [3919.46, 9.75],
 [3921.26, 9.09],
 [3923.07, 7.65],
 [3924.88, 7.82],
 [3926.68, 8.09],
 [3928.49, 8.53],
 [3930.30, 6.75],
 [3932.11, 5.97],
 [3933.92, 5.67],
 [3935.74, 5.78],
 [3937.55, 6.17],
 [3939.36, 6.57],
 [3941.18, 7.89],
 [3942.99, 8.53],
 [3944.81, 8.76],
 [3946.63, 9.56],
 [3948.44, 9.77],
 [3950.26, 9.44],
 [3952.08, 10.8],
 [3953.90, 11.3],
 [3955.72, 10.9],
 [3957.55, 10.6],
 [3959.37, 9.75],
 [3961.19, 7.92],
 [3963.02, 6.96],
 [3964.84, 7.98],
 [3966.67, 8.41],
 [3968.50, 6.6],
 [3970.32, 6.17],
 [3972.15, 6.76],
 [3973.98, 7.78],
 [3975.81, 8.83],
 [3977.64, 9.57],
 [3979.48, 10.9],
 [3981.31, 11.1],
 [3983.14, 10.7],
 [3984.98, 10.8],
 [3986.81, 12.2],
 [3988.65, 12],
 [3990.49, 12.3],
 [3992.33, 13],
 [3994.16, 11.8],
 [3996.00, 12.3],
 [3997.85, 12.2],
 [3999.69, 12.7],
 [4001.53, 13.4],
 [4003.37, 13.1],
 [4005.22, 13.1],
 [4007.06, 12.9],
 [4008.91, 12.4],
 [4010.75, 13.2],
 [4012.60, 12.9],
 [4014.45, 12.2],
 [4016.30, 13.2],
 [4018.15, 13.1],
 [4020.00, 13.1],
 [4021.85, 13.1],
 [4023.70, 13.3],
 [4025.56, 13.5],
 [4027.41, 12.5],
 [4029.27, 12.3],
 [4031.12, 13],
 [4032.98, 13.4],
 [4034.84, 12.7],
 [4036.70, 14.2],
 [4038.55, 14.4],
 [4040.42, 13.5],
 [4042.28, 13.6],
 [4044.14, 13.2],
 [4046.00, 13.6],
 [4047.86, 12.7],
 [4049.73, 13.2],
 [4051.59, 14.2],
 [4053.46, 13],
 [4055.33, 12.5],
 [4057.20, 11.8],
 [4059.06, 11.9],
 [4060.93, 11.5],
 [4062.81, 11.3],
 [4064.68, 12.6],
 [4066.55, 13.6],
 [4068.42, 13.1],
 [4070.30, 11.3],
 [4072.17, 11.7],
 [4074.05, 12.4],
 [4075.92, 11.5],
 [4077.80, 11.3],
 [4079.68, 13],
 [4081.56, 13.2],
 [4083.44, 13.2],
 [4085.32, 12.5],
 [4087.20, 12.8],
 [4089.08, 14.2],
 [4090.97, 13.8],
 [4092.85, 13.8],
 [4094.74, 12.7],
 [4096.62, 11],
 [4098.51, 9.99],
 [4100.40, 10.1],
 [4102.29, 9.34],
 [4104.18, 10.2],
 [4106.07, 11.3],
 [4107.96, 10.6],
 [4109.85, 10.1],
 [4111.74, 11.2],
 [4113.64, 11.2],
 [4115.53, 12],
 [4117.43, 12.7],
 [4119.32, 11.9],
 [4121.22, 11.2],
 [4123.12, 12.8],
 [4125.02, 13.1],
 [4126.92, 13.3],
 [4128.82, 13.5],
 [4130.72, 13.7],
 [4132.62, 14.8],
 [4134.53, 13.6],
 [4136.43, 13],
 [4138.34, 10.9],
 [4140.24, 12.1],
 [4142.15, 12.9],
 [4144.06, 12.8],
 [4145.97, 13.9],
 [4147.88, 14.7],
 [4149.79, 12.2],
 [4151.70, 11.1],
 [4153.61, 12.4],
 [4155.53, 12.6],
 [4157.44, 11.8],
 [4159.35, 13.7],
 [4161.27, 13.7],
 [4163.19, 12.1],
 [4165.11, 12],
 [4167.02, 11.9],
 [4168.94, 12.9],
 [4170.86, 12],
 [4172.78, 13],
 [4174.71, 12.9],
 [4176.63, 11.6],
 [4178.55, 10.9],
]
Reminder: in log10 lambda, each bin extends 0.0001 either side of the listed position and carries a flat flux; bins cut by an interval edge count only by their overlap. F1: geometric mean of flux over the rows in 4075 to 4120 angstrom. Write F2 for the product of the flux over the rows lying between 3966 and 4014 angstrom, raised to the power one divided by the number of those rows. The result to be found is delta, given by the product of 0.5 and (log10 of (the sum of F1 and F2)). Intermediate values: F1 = 11.7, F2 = 10.8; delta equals 0.676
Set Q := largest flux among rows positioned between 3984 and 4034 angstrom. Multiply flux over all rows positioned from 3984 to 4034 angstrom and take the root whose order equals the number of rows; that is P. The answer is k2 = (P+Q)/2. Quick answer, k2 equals 13.1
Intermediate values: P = 12.7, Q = 13.5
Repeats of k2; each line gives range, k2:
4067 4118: 13.0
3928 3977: 9.6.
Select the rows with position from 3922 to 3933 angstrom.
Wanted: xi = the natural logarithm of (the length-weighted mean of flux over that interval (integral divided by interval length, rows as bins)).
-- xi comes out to 2.01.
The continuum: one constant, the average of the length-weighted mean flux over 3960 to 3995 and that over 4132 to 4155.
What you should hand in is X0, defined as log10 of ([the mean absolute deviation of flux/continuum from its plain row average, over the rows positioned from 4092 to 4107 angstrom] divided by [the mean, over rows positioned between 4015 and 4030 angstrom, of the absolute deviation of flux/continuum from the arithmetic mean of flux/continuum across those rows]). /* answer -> 0.58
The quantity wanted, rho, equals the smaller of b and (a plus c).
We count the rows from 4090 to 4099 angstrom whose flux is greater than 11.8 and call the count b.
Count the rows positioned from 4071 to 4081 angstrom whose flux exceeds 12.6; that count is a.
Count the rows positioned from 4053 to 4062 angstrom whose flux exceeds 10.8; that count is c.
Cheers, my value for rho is 3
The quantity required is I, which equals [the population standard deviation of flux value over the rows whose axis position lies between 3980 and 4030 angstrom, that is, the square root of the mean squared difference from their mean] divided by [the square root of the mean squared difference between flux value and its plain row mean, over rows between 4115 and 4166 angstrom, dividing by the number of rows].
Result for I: 0.8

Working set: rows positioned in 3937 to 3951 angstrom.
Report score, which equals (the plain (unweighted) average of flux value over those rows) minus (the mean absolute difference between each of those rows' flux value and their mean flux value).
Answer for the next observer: 7.2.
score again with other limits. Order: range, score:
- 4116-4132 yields 12.1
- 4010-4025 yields 12.8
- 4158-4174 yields 12.0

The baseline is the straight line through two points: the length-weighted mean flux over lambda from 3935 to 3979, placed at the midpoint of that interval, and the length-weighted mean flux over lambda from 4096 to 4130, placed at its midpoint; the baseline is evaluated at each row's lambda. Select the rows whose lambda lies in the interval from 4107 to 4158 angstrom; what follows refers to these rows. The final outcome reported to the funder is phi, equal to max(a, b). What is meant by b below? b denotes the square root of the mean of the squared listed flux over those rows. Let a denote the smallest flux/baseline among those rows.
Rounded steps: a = 0.89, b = 12.5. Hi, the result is 12.5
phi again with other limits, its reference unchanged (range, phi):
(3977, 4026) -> 12.4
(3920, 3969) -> 8.4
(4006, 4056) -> 13.2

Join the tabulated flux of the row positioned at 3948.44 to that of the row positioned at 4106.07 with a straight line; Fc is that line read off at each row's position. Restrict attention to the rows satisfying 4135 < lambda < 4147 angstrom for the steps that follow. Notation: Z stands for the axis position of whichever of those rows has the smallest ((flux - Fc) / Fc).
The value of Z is 4138.34 angstrom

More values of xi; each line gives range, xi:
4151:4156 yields 2.49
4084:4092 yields 2.59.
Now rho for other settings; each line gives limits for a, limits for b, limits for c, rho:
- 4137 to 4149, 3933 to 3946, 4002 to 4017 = 0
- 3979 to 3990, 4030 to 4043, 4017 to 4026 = 5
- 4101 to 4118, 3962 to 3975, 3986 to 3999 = 0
